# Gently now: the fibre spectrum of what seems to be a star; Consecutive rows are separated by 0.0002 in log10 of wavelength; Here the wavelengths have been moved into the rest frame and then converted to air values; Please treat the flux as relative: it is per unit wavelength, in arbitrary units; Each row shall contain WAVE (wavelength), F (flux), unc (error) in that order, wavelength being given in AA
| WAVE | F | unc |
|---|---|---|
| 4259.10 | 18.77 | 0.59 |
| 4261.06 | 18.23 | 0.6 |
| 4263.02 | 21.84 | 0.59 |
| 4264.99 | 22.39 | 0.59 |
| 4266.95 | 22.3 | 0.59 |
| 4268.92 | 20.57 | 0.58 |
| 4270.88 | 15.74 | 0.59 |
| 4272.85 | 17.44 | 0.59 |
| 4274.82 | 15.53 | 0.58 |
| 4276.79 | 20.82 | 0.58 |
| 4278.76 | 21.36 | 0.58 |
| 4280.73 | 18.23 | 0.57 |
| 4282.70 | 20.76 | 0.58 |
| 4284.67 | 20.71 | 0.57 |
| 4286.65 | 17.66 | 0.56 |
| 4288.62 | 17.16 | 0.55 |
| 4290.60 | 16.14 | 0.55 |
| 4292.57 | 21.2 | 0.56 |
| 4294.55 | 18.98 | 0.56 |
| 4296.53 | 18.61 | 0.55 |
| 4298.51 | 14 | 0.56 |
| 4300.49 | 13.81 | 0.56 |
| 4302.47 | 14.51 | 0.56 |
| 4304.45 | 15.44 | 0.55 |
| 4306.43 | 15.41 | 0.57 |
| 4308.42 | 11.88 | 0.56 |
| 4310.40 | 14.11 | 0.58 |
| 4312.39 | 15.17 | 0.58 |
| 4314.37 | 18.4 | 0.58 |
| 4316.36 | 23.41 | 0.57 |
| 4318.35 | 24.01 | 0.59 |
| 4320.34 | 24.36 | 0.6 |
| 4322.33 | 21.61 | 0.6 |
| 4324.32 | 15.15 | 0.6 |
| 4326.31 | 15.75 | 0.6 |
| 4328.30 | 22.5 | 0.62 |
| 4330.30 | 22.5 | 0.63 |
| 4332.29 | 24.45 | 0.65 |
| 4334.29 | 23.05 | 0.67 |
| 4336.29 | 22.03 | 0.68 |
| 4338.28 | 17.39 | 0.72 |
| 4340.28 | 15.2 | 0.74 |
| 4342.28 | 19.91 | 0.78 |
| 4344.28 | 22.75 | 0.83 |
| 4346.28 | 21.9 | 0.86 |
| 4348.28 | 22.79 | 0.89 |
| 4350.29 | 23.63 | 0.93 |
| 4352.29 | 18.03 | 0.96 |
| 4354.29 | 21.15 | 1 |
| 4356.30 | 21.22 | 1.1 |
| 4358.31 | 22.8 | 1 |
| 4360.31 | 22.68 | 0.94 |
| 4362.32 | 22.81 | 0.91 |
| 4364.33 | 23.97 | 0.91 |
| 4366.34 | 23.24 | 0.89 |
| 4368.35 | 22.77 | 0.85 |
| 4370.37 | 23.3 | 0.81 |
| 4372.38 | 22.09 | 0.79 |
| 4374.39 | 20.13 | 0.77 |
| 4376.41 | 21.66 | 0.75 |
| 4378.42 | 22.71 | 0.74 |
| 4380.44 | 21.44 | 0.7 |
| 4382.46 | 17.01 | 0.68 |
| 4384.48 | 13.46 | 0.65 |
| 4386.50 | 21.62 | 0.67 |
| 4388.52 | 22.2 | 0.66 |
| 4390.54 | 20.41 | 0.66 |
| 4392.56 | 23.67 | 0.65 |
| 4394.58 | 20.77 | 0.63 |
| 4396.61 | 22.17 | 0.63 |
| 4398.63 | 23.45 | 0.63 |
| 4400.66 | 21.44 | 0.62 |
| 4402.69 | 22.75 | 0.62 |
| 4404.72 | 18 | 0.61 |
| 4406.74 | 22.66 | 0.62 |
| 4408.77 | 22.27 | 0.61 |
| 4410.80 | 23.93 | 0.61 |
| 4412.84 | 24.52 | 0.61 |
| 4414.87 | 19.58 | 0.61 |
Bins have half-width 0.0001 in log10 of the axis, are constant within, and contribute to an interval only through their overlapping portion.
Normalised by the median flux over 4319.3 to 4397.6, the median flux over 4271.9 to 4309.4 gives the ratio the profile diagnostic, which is 0.79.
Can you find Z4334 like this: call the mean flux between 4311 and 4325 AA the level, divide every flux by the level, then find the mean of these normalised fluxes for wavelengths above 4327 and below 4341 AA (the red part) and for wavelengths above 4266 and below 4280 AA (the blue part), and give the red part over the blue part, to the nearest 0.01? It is 1.10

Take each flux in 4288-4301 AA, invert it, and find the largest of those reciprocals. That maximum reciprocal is 0.072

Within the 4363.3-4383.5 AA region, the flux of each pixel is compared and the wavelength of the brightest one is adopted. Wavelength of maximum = 4364.33 AA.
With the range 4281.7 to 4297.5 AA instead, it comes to 4292.57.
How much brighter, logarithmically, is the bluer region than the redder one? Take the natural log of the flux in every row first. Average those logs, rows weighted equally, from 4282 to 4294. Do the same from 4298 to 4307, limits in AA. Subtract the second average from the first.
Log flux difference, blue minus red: 0.25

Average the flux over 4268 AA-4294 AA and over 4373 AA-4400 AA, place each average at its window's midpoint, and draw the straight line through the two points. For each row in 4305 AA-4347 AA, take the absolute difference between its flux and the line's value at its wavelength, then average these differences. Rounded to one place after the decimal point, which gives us 3.5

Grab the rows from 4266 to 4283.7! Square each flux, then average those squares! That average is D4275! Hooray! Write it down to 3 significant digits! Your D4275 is 374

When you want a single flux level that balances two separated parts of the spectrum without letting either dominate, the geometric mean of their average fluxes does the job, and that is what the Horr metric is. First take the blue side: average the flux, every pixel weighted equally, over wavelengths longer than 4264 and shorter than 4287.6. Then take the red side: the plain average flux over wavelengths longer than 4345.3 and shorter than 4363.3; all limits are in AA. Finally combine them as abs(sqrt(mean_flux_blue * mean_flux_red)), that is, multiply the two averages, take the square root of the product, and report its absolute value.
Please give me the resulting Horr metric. 20.6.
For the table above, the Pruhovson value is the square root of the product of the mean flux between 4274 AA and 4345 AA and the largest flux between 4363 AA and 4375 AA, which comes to 21.2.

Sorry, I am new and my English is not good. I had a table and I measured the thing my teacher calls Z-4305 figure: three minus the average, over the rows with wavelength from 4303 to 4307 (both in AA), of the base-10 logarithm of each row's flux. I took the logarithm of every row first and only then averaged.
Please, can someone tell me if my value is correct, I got 1.81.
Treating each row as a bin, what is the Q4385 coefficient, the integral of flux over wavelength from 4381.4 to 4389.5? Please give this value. 150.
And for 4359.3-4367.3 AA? 186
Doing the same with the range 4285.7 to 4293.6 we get 143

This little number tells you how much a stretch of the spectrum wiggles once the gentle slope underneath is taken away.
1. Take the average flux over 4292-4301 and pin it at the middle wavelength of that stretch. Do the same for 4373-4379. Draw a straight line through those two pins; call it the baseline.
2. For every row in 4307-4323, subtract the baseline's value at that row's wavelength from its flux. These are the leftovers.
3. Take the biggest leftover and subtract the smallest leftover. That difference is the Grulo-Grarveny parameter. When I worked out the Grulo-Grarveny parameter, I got 11.9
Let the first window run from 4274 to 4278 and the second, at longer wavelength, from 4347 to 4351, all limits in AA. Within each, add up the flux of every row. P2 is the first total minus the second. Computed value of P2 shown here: -10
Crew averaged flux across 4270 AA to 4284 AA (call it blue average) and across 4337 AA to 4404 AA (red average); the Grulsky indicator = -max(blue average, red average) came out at -21.3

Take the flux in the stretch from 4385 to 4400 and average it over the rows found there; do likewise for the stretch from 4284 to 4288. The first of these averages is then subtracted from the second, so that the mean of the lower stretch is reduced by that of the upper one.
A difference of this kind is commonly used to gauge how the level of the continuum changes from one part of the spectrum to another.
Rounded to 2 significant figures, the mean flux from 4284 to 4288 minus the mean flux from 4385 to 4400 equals -2.9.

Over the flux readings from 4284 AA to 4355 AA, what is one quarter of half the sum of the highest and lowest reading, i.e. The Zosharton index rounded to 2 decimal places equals 4.54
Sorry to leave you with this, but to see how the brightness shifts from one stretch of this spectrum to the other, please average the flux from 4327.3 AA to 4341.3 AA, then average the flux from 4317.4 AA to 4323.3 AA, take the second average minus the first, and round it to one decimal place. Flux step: 2.3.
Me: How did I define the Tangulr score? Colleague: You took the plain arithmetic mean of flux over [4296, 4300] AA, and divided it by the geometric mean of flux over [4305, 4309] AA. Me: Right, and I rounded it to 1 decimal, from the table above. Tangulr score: 1.2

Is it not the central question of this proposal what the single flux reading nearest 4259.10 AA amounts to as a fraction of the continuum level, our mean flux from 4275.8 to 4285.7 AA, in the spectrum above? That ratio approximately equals 0.92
